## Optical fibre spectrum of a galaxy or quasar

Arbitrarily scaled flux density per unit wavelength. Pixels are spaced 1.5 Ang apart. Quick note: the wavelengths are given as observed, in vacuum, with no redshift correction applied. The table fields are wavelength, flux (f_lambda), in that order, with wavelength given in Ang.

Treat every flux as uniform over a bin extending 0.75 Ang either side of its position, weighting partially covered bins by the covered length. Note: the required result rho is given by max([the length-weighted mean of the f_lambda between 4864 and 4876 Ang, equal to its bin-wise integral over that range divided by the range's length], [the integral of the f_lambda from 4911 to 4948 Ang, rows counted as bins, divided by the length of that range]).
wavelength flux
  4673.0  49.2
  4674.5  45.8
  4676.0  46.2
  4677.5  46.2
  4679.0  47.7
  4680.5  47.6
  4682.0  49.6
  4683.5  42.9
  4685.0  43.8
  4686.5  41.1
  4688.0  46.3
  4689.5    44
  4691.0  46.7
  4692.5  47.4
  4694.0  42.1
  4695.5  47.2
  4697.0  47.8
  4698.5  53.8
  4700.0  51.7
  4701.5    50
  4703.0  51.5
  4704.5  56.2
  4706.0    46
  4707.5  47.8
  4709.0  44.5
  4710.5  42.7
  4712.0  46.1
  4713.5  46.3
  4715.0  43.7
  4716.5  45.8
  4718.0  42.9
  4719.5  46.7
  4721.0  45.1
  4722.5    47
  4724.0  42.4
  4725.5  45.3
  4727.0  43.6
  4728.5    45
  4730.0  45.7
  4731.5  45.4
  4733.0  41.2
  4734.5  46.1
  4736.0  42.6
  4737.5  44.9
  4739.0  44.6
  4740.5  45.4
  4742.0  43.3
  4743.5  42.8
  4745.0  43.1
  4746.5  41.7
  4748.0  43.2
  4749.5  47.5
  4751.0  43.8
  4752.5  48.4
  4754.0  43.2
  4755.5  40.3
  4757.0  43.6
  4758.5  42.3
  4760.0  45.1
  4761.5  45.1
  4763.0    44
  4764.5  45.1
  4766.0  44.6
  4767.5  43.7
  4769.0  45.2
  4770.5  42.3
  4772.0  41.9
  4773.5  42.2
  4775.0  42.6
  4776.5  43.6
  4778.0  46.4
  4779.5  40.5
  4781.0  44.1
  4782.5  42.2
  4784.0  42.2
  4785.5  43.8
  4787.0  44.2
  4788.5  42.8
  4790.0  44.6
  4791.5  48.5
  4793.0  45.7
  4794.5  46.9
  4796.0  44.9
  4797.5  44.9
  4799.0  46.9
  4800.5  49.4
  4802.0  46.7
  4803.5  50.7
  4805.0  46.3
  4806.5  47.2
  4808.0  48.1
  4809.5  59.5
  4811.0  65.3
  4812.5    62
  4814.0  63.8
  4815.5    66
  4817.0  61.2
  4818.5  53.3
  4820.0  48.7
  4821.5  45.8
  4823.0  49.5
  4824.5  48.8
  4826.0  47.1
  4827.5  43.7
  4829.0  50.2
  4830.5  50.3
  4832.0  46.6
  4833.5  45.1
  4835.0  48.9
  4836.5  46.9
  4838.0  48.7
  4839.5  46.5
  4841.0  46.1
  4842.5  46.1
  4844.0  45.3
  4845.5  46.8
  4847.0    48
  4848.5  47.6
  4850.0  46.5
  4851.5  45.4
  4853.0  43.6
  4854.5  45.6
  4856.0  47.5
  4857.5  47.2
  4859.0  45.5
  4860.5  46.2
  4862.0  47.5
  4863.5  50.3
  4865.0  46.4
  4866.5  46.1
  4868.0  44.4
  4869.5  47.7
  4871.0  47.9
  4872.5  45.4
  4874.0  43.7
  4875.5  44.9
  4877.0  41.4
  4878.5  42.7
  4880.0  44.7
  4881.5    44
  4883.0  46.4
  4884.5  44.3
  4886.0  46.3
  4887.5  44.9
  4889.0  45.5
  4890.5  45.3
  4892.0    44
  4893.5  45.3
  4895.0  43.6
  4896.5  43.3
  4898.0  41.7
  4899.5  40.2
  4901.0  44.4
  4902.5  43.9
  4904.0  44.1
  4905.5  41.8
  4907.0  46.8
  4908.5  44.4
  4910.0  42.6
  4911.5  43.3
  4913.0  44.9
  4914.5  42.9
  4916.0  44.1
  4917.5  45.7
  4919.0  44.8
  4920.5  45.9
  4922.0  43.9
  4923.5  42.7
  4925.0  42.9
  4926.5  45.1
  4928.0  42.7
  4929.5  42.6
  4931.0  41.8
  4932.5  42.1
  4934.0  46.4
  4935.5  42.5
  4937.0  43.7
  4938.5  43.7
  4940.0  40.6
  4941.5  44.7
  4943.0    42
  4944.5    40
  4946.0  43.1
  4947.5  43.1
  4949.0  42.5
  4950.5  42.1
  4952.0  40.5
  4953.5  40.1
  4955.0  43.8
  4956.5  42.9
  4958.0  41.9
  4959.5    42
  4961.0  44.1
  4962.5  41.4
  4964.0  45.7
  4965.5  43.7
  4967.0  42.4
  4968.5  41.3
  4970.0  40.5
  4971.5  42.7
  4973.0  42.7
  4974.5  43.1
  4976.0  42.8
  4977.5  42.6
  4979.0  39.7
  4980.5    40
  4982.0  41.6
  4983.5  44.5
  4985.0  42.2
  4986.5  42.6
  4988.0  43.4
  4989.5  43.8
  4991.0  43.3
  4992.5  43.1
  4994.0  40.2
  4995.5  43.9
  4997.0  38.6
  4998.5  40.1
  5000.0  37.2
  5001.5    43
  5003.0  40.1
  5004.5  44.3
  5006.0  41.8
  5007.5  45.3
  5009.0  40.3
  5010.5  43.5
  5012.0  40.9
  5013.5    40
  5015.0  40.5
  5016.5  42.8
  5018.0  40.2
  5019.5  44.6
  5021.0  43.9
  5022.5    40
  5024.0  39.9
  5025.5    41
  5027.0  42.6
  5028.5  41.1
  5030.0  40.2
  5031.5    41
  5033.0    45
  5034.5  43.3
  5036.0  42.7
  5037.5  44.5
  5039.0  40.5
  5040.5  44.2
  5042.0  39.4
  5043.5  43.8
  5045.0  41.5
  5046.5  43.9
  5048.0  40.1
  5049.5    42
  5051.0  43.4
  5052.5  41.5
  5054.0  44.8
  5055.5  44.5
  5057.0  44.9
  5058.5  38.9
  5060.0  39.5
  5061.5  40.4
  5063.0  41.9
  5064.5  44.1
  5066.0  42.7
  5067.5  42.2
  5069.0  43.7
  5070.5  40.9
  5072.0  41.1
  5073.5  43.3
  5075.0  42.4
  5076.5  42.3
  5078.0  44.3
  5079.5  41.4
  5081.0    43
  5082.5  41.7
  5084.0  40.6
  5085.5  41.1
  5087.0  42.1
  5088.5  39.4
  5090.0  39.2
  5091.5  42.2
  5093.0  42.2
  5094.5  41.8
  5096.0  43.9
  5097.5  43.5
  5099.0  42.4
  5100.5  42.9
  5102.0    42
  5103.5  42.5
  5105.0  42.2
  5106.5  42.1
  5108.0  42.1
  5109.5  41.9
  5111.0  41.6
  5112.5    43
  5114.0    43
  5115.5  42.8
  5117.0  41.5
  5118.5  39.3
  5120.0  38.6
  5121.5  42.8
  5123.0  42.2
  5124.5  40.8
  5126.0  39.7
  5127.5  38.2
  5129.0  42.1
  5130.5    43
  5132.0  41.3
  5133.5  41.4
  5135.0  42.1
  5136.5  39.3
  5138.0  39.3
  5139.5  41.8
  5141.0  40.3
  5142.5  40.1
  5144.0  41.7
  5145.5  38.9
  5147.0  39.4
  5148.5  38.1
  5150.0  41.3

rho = 45.9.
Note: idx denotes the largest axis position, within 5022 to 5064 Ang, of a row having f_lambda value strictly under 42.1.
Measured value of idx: 5063.0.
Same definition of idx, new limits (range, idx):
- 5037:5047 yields 5045.0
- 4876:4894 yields 4877.0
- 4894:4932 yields 4931.0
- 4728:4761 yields 4755.5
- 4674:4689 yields 4686.5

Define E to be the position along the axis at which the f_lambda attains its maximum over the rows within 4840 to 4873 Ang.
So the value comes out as 4863.5 Ang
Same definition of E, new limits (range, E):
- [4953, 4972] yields 4964.0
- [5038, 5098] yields 5057.0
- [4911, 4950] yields 4934.0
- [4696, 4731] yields 4704.5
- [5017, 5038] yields 5033.0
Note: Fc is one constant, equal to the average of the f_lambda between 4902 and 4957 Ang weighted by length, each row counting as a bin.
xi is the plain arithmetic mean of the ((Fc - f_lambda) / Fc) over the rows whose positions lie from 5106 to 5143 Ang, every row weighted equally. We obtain 0.047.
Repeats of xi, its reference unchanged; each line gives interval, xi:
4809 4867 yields -0.147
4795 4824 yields -0.217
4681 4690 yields -0.031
